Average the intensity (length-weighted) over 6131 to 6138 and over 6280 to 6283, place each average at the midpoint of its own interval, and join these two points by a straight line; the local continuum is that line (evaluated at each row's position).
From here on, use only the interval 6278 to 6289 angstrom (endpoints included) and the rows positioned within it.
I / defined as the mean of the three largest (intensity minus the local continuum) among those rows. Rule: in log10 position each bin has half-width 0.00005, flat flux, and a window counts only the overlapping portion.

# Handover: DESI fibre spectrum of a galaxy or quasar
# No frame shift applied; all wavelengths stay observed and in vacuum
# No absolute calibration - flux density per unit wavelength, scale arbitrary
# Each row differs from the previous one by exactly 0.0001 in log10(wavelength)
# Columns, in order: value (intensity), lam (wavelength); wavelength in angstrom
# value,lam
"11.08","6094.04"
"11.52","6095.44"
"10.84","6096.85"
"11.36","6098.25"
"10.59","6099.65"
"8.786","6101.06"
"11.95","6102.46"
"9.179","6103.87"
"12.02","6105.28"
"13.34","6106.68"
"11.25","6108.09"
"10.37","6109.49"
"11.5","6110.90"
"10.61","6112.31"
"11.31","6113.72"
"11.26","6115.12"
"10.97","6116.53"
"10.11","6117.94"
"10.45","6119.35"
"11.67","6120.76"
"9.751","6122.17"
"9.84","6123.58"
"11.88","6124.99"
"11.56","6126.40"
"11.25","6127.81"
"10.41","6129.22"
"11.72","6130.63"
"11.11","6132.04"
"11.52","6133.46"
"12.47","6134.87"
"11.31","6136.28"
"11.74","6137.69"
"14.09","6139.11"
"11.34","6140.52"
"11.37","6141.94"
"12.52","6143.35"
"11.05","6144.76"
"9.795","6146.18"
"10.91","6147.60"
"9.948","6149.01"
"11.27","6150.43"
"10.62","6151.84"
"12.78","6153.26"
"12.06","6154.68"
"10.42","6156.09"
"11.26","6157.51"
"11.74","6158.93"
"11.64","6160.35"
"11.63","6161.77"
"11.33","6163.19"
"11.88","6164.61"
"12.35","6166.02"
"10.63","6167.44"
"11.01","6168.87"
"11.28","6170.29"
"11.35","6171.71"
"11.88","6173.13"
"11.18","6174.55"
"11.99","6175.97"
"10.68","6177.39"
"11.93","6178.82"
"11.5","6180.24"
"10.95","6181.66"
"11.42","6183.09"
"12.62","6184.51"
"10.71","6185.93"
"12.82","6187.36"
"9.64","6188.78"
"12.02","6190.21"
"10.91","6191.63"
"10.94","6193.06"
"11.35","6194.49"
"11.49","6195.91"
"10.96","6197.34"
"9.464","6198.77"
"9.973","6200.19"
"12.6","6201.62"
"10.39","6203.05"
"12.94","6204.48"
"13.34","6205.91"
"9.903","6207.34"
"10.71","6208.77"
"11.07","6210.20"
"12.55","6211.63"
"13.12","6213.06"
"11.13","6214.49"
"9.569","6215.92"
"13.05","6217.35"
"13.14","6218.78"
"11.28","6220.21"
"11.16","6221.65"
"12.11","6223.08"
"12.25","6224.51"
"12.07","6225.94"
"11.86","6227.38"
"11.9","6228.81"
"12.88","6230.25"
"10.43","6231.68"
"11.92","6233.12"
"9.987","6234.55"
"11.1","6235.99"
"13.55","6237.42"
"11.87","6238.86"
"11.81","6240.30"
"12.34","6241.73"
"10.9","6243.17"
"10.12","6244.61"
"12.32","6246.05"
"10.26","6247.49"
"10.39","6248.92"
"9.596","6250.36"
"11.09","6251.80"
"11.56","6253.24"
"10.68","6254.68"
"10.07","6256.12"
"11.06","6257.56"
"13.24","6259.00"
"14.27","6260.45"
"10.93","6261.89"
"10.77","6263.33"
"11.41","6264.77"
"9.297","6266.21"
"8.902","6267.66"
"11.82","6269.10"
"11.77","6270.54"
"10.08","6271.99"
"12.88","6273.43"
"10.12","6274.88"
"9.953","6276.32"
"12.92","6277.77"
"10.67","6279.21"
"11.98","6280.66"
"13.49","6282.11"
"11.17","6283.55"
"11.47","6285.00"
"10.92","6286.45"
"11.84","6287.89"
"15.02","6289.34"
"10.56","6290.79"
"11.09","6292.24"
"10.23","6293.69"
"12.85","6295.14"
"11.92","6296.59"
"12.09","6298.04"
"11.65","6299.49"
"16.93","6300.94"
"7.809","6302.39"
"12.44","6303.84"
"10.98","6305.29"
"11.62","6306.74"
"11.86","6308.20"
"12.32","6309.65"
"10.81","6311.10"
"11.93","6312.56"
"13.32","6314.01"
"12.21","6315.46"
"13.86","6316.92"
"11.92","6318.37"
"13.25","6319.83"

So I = -0.3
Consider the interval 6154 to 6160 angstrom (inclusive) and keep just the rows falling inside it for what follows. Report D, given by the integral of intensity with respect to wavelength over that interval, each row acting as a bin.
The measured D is 68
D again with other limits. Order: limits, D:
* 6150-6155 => 58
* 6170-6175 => 57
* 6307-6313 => 70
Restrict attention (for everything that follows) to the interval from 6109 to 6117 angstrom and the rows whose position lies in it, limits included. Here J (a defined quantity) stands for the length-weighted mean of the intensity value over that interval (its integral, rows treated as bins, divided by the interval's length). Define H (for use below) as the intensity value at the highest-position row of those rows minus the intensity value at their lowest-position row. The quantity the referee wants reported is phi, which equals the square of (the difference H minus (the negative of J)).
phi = 135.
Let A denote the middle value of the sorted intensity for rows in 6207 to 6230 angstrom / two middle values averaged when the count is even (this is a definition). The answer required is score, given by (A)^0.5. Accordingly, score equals 3.45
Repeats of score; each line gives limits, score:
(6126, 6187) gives 3.37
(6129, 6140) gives 3.41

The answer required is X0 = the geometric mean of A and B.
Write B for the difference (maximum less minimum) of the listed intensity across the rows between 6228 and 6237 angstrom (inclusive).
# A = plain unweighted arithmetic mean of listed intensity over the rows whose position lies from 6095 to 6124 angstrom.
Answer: 5.6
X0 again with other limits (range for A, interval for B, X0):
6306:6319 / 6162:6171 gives 4.6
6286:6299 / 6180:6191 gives 6.1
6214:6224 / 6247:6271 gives 7.9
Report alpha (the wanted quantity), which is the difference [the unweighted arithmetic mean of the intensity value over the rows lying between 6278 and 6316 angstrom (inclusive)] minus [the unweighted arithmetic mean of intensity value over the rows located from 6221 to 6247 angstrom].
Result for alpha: 0.2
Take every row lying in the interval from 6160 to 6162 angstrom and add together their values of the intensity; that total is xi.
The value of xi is 23.3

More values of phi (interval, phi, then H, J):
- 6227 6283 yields 168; 1.6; 11.3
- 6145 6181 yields 170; 1.7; 11.3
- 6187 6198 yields 88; -1.9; 11.2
